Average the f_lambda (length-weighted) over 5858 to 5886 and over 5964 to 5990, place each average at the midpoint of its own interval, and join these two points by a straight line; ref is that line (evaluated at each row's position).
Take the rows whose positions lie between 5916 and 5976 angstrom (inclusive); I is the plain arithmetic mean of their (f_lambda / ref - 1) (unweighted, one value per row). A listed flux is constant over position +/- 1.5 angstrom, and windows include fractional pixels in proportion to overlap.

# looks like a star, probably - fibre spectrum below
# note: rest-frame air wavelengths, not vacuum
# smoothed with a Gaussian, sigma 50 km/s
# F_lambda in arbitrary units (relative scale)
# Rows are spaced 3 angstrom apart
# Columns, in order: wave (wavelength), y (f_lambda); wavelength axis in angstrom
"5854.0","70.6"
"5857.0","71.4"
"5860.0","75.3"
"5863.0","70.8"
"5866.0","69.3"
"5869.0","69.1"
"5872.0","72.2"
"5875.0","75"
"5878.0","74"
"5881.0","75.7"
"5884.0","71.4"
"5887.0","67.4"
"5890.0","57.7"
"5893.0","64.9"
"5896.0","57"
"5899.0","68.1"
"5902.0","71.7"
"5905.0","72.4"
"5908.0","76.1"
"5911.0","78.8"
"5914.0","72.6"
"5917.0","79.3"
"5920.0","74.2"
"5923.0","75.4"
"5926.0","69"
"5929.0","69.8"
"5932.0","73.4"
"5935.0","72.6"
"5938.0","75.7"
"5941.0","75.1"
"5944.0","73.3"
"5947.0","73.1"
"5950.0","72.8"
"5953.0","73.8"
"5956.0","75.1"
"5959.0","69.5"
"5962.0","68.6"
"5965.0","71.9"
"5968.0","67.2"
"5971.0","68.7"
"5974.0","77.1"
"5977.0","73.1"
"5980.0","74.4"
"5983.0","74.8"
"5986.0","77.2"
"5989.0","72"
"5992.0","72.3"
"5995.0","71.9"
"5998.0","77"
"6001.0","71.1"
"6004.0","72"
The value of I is 0.000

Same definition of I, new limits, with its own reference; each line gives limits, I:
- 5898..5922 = 0.021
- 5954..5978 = -0.021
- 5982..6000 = 0.016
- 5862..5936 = -0.020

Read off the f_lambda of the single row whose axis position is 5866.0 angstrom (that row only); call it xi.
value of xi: 69.3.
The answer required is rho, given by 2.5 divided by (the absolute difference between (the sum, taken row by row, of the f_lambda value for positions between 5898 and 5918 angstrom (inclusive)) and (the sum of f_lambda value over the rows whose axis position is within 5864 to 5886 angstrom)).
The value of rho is 0.20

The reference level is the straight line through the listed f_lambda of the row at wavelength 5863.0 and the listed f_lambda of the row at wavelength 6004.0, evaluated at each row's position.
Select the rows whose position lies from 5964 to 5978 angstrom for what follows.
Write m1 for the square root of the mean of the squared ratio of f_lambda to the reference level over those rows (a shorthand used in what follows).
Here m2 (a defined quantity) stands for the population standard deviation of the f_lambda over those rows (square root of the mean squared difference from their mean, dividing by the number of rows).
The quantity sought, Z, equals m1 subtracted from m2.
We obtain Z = 2.5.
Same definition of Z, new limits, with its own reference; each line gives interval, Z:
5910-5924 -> 1.5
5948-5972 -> 1.7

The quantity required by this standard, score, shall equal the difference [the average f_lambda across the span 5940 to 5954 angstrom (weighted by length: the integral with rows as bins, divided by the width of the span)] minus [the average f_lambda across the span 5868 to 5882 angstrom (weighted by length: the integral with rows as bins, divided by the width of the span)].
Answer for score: 0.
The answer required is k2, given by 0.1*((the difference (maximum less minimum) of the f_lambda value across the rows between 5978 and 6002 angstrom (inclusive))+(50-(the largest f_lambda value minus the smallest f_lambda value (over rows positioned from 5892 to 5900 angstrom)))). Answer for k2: 4.5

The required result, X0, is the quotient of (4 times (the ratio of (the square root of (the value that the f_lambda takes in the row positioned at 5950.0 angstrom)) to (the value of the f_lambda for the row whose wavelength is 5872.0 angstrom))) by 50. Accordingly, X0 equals 0.0095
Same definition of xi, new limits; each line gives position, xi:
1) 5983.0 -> 74.8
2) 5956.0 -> 75.1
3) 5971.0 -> 68.7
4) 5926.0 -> 69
